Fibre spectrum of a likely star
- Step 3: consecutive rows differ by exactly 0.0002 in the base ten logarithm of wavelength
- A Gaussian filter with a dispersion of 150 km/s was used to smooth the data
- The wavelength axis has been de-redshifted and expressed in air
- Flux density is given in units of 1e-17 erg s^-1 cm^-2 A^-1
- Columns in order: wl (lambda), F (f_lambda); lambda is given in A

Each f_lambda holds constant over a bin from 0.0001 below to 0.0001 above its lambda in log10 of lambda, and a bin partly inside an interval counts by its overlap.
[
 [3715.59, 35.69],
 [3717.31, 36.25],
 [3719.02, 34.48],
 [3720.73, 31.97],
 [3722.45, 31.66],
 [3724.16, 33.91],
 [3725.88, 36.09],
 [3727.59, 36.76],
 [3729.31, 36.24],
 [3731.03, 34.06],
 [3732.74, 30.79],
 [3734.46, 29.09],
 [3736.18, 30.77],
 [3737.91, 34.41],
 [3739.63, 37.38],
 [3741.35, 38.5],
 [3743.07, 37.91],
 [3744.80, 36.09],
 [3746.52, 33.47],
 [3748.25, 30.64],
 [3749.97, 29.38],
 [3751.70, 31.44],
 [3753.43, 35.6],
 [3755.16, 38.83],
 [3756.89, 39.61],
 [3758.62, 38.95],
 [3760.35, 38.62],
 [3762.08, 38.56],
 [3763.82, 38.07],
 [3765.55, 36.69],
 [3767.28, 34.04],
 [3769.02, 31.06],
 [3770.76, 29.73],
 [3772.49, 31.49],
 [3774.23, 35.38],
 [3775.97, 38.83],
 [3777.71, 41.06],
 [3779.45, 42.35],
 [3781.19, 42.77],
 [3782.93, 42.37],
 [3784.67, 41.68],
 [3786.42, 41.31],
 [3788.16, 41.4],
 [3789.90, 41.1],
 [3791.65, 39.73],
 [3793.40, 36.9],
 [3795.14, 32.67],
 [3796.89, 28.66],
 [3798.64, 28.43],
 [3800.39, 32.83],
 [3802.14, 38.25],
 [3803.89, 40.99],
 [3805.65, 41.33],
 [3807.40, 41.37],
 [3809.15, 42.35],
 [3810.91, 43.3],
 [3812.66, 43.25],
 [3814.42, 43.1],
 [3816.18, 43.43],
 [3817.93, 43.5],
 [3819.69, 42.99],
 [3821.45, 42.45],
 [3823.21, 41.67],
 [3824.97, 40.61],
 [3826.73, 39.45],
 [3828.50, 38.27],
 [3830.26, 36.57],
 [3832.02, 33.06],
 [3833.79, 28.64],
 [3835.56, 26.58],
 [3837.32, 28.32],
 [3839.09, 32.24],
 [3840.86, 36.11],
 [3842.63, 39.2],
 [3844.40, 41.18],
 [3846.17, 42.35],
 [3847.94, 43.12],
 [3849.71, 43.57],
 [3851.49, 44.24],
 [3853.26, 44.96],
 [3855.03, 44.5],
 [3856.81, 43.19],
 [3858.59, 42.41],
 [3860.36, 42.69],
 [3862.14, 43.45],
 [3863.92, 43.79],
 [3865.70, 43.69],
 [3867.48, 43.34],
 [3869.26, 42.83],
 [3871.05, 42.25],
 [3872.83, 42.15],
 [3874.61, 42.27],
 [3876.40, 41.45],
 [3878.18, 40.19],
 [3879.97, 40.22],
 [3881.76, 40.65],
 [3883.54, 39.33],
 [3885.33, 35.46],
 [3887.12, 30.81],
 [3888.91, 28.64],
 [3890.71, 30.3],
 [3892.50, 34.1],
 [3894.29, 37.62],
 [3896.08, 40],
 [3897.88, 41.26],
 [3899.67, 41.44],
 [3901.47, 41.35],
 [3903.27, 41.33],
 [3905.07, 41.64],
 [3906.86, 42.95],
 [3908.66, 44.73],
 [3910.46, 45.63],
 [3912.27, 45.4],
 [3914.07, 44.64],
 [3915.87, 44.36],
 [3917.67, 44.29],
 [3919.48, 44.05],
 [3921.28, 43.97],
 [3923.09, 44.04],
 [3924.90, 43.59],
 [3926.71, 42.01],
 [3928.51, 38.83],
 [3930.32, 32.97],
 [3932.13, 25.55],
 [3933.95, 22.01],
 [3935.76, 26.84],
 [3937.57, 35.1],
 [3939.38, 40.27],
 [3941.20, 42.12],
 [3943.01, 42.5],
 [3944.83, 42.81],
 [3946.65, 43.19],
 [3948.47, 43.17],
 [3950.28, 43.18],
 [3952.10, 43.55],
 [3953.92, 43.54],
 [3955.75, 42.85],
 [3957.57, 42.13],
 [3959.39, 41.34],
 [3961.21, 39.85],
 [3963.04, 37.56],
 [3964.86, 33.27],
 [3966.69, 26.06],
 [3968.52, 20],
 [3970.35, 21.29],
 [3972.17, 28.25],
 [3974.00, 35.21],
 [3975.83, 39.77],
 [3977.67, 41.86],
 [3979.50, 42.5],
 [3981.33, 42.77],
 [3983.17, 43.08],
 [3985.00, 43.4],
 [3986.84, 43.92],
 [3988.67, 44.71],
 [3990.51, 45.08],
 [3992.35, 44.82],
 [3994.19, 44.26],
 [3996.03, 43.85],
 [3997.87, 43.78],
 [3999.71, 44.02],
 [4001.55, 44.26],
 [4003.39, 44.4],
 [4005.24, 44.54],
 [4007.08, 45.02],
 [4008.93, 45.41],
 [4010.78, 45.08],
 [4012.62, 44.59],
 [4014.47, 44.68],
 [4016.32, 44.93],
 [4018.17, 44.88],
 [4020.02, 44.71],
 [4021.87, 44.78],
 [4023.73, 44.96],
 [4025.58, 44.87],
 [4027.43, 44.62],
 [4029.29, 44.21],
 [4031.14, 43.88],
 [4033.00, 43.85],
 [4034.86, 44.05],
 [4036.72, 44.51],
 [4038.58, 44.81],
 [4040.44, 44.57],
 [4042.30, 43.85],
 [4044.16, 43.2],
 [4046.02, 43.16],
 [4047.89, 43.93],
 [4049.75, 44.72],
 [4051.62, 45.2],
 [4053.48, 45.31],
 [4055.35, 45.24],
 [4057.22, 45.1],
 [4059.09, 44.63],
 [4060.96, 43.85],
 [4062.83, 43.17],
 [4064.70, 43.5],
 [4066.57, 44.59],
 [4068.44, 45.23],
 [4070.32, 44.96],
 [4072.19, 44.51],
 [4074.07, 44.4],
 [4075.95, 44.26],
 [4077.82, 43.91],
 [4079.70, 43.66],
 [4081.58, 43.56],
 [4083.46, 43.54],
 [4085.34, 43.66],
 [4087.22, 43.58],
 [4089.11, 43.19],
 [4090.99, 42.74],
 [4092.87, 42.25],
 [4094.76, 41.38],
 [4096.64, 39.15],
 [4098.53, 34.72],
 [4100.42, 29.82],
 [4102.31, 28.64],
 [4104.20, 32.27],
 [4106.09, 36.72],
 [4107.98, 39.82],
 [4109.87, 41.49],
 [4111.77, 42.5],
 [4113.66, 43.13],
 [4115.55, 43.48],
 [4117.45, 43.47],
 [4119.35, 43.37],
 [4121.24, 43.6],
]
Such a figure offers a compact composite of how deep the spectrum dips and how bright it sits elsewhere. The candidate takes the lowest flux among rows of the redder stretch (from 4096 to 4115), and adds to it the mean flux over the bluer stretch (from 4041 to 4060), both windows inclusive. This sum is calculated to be 73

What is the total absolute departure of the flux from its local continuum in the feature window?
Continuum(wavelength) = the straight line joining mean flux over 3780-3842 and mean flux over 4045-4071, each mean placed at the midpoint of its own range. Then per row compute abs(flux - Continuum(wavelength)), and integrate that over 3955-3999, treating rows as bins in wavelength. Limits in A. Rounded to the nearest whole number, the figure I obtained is 207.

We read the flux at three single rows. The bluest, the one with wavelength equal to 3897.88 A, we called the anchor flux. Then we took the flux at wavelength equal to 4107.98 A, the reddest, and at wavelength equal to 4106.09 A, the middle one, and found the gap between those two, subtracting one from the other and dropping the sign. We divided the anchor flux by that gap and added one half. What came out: 14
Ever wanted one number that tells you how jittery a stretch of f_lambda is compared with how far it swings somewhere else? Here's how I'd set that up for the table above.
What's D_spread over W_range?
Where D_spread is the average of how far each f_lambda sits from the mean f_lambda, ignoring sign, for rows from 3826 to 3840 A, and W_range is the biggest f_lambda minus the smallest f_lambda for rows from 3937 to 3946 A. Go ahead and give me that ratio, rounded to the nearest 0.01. 0.51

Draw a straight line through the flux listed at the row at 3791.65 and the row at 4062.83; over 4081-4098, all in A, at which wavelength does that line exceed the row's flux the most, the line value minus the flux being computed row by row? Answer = 4096.64 A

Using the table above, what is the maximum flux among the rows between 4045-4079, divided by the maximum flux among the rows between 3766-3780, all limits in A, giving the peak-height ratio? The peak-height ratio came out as 1.070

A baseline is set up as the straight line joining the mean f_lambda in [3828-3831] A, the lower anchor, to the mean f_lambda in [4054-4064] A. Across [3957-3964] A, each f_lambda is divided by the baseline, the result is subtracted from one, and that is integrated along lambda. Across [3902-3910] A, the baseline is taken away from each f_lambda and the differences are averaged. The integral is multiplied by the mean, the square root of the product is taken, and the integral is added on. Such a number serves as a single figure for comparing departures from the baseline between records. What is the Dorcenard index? 1.0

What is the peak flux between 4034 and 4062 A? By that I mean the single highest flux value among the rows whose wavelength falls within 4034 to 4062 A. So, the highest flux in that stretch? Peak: 45.31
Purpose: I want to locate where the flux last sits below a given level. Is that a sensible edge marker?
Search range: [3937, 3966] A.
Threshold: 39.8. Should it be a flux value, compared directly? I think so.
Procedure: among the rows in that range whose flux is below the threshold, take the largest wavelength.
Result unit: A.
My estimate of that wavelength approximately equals 3964.86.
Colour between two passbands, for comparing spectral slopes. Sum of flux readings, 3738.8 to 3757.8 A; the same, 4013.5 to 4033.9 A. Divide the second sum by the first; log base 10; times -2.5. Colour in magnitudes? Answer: -0.252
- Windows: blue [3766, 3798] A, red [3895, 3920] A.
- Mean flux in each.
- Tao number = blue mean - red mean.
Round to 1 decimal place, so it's -5.7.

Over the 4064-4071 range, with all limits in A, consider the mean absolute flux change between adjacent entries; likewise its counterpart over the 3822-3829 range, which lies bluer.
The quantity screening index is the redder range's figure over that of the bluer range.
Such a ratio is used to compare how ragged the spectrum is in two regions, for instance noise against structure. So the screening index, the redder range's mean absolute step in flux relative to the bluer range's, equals 0.59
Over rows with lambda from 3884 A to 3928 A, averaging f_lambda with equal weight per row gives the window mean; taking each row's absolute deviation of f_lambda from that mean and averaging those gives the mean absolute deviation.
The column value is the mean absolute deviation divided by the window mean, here 0.097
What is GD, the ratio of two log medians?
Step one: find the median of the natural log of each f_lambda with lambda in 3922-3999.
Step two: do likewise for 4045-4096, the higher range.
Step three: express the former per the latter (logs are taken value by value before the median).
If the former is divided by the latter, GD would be 0.99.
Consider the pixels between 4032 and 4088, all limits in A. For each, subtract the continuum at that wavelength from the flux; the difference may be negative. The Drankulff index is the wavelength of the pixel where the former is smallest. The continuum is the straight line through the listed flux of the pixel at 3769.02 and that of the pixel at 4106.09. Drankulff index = 4062.83 A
